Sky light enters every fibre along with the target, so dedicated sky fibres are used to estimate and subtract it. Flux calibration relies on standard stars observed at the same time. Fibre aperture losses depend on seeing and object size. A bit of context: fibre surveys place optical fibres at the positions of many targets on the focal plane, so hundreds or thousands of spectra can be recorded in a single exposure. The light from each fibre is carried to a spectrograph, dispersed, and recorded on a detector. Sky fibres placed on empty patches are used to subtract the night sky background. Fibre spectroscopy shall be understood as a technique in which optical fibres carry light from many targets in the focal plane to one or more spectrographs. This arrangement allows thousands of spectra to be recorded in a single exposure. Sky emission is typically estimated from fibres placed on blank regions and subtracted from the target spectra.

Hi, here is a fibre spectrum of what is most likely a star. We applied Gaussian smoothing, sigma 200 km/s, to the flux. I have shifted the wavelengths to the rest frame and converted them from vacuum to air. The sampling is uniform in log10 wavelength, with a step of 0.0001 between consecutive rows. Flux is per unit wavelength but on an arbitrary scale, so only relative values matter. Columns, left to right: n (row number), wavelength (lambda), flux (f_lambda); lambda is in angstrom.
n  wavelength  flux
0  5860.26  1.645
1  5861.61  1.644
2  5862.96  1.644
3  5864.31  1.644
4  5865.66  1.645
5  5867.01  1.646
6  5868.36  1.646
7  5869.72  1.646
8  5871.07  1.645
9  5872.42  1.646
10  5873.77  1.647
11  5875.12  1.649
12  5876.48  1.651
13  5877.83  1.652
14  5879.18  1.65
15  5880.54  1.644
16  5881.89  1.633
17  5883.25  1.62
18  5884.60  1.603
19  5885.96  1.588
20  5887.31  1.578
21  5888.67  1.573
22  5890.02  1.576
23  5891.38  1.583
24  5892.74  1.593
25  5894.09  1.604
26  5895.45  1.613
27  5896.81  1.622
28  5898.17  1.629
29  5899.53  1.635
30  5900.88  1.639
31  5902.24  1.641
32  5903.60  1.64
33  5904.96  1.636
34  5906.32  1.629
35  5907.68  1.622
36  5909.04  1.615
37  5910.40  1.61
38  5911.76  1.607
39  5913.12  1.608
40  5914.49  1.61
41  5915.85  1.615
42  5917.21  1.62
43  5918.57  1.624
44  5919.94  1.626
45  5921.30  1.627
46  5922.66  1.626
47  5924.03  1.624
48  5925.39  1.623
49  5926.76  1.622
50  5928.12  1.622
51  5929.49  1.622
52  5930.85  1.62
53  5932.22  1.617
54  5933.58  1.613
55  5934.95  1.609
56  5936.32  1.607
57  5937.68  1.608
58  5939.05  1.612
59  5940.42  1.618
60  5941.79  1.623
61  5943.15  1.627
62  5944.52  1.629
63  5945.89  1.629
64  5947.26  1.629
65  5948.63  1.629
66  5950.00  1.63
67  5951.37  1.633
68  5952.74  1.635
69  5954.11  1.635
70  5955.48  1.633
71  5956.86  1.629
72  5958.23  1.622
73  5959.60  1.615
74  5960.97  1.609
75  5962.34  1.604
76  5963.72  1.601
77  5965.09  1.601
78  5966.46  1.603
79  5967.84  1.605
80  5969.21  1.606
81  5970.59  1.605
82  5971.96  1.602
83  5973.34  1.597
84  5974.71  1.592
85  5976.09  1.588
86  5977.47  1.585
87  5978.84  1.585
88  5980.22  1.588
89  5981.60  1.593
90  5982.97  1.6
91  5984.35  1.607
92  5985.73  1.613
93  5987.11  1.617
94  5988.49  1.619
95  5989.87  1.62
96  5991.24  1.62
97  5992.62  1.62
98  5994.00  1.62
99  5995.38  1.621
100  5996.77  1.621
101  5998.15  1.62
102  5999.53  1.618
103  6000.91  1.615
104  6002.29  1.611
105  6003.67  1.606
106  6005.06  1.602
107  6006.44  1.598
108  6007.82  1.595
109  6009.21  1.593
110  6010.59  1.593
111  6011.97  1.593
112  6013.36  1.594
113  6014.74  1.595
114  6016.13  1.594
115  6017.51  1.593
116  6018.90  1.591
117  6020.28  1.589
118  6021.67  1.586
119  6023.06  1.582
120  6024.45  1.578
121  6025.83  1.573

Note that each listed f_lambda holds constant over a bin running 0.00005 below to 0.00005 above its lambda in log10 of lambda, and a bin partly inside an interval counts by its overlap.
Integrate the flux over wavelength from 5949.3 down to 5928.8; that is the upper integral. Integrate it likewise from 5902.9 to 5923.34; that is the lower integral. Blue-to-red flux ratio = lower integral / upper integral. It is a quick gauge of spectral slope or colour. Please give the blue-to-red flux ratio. 1.00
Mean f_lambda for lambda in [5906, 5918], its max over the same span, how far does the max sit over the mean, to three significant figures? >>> 0.0139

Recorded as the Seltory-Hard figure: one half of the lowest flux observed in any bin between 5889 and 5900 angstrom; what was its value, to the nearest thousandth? 0.788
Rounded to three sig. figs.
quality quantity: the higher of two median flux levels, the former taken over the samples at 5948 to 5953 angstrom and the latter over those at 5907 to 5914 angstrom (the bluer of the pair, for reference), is 1.63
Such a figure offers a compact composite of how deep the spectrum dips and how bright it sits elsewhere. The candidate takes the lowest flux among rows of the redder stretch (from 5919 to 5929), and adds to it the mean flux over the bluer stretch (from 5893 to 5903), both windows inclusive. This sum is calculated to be 3.248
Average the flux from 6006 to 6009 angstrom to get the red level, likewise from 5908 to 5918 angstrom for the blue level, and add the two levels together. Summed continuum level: 3.21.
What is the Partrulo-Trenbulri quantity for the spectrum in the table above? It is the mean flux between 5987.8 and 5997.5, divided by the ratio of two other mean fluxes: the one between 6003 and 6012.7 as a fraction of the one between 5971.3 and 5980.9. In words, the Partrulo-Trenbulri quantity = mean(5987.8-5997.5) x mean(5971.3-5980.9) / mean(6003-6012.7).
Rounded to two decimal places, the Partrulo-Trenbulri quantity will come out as 1.61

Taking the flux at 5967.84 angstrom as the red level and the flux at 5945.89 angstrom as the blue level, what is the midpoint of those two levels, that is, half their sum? 1.617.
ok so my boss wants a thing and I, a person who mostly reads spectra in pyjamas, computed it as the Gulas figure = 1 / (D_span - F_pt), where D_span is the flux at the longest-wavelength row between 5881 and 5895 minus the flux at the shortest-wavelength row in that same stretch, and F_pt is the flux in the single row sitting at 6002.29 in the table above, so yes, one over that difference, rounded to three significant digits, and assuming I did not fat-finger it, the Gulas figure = -0.610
